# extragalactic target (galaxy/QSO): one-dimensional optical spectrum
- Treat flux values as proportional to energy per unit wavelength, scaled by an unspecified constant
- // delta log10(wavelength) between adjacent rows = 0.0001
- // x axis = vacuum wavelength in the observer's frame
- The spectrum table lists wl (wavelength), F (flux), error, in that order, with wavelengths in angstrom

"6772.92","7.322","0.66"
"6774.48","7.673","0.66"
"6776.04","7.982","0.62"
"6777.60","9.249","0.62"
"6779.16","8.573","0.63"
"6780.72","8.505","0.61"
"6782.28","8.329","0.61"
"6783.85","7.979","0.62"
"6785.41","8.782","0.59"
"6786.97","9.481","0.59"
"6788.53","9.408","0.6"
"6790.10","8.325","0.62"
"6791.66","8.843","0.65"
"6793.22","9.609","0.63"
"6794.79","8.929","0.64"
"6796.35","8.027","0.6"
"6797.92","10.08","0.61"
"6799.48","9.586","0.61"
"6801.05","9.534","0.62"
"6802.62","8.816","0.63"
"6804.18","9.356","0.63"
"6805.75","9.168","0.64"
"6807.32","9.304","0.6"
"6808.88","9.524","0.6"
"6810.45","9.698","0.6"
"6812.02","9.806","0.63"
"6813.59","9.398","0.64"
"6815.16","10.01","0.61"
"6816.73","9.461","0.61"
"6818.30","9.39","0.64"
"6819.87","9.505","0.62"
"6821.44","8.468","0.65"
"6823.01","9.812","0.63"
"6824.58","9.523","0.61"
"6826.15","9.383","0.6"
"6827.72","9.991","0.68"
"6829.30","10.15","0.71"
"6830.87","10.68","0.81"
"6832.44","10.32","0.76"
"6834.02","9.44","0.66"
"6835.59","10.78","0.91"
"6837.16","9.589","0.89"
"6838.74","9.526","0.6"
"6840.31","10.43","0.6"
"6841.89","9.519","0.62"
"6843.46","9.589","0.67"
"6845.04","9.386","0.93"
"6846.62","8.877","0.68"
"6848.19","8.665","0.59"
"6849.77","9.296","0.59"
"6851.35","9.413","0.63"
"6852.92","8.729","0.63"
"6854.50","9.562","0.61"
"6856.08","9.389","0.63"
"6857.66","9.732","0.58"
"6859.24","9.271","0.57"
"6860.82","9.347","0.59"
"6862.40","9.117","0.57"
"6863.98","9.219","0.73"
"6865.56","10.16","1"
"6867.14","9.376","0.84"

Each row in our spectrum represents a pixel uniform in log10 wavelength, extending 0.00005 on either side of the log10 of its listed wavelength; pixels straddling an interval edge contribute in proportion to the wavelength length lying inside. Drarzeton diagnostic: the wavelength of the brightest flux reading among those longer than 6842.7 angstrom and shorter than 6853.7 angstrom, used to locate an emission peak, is 6843.46 angstrom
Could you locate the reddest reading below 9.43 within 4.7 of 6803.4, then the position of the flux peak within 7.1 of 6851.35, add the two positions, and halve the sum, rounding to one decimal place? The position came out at 6832.5 angstrom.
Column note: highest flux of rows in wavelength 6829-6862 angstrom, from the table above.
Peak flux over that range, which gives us 10.78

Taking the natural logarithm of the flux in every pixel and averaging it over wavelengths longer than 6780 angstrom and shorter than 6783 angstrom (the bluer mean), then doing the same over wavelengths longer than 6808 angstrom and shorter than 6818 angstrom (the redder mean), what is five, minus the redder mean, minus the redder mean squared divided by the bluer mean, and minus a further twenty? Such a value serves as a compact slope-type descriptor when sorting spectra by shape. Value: -19.7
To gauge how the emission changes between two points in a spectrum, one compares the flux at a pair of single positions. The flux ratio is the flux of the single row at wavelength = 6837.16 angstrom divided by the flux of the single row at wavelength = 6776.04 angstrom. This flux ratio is 1.20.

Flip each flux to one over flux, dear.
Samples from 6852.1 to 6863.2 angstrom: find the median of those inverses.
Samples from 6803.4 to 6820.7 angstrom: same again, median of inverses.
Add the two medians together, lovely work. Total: 0.213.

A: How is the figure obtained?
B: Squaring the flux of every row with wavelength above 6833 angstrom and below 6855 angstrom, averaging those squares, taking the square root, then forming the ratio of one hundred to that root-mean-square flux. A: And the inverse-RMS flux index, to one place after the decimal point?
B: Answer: 10.5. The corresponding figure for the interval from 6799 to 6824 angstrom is 10.6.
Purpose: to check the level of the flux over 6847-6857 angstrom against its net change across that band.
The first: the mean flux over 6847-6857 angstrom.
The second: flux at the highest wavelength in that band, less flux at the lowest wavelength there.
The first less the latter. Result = 8.45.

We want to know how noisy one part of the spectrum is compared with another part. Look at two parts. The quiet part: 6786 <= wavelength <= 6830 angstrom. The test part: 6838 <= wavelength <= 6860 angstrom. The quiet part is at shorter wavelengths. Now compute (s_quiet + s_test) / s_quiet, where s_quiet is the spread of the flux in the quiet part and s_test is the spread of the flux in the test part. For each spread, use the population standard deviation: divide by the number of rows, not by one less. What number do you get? 1.84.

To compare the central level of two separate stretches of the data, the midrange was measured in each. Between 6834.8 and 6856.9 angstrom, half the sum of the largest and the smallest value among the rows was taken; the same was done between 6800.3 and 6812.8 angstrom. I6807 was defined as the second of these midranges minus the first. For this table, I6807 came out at -0.41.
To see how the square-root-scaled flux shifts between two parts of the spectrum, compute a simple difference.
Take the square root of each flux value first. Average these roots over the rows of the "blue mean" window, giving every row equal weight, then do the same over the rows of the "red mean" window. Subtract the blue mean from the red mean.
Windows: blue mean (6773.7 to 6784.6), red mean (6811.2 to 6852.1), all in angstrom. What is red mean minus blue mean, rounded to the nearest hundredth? 0.22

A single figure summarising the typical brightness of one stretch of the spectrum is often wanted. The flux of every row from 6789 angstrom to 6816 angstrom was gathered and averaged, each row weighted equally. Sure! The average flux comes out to 9.3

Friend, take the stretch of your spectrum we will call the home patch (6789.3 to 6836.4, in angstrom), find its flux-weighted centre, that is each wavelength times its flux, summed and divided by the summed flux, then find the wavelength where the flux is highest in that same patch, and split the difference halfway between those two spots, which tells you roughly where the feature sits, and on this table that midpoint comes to 6824.5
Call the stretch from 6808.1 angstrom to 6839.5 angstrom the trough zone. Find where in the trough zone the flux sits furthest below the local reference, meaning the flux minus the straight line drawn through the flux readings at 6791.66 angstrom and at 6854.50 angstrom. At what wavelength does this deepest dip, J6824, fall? 6821.44 angstrom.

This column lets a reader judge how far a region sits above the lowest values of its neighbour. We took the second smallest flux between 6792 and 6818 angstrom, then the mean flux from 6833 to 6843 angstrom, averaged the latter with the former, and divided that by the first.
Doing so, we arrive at 1.06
